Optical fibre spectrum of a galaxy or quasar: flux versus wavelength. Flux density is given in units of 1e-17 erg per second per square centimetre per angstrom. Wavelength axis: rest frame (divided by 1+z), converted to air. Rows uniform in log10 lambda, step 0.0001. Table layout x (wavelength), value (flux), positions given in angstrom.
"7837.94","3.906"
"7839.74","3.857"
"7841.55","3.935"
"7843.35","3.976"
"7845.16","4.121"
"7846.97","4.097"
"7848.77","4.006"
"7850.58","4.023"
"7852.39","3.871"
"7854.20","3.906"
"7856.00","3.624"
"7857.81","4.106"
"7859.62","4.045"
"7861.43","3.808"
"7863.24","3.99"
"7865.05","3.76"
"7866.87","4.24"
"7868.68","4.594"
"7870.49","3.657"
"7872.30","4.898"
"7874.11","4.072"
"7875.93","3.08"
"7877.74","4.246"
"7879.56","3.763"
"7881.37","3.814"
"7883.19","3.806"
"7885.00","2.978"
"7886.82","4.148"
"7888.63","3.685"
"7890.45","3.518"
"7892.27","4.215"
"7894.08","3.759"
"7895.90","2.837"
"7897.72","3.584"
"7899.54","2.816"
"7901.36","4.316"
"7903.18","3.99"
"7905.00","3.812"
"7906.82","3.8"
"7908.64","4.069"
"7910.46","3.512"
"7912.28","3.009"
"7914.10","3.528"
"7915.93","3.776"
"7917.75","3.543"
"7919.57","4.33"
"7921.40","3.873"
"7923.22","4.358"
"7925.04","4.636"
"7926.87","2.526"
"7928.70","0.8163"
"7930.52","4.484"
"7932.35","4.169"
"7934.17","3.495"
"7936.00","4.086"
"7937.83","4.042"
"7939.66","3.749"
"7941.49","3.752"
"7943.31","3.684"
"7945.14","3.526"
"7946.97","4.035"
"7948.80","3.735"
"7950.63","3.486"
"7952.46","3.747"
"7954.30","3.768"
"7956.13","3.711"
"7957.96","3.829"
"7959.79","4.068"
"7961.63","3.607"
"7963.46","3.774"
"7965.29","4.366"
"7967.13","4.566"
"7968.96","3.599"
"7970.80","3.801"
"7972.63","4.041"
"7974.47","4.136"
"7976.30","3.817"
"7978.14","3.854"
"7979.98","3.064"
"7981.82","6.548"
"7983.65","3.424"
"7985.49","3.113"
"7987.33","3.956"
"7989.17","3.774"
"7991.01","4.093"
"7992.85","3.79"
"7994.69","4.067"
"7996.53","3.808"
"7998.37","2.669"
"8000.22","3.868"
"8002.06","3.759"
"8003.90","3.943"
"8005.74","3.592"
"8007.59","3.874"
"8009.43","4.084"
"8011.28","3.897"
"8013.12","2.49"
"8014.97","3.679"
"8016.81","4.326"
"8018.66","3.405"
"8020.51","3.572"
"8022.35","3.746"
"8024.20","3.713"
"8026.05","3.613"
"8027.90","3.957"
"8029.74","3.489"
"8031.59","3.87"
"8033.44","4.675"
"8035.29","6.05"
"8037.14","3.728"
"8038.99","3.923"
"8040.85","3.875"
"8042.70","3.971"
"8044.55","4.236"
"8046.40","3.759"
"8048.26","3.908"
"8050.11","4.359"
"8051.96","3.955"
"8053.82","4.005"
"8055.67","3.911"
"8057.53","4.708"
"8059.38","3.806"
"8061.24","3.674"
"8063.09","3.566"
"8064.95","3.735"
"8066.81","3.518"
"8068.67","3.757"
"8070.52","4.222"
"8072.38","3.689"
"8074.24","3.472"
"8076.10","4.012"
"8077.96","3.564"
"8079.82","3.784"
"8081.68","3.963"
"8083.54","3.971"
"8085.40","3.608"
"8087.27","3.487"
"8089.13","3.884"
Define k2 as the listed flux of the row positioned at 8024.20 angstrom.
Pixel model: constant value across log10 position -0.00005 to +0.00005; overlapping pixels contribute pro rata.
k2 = 3.713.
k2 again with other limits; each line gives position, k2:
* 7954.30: 3.768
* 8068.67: 3.757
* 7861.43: 3.808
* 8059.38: 3.806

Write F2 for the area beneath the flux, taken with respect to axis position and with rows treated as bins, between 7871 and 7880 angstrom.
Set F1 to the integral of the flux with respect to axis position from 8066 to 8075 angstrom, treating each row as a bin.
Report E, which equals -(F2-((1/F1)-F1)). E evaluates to -70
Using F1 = 33.7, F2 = 36.1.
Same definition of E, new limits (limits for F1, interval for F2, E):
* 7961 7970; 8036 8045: -72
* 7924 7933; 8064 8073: -64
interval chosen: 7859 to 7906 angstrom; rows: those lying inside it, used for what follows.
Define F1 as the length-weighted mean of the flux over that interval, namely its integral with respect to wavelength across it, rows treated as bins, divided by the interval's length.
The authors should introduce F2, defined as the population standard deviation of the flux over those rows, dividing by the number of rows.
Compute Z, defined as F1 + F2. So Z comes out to 4.31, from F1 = 3.82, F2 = 0.49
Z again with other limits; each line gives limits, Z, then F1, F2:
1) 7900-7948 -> 4.45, 3.72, 0.73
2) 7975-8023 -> 4.48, 3.78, 0.69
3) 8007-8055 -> 4.50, 3.93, 0.57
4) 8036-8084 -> 4.17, 3.90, 0.27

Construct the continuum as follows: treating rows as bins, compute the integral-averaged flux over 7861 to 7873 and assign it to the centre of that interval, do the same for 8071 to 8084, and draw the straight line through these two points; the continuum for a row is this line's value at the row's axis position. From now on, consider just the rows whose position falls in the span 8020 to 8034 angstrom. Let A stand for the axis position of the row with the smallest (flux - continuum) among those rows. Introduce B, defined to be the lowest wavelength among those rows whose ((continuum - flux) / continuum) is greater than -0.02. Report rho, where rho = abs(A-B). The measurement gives 9.2 angstrom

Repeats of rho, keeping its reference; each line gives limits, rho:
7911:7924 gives 0.0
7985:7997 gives 0.0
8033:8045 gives 0.0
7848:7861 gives 7.2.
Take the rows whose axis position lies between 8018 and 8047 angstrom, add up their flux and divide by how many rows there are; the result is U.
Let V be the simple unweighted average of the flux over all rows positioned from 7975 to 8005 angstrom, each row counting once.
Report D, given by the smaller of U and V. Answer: 3.85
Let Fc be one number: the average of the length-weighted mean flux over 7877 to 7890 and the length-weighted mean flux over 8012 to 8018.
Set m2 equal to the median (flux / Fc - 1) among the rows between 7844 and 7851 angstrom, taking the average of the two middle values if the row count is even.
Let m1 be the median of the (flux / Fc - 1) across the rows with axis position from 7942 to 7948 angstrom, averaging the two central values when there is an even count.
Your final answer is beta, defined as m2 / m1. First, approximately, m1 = 0.01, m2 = 0.12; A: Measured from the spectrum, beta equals 8.7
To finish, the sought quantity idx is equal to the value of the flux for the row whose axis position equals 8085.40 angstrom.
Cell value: 3.608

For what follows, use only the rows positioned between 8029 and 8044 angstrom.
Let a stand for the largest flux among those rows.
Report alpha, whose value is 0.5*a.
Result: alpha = 3.0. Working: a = 6.05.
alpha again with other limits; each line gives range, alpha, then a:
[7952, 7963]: 2.0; 4.068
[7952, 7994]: 3.3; 6.548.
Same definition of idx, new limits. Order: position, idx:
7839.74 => 3.857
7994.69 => 4.067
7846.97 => 4.097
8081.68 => 3.963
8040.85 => 3.875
